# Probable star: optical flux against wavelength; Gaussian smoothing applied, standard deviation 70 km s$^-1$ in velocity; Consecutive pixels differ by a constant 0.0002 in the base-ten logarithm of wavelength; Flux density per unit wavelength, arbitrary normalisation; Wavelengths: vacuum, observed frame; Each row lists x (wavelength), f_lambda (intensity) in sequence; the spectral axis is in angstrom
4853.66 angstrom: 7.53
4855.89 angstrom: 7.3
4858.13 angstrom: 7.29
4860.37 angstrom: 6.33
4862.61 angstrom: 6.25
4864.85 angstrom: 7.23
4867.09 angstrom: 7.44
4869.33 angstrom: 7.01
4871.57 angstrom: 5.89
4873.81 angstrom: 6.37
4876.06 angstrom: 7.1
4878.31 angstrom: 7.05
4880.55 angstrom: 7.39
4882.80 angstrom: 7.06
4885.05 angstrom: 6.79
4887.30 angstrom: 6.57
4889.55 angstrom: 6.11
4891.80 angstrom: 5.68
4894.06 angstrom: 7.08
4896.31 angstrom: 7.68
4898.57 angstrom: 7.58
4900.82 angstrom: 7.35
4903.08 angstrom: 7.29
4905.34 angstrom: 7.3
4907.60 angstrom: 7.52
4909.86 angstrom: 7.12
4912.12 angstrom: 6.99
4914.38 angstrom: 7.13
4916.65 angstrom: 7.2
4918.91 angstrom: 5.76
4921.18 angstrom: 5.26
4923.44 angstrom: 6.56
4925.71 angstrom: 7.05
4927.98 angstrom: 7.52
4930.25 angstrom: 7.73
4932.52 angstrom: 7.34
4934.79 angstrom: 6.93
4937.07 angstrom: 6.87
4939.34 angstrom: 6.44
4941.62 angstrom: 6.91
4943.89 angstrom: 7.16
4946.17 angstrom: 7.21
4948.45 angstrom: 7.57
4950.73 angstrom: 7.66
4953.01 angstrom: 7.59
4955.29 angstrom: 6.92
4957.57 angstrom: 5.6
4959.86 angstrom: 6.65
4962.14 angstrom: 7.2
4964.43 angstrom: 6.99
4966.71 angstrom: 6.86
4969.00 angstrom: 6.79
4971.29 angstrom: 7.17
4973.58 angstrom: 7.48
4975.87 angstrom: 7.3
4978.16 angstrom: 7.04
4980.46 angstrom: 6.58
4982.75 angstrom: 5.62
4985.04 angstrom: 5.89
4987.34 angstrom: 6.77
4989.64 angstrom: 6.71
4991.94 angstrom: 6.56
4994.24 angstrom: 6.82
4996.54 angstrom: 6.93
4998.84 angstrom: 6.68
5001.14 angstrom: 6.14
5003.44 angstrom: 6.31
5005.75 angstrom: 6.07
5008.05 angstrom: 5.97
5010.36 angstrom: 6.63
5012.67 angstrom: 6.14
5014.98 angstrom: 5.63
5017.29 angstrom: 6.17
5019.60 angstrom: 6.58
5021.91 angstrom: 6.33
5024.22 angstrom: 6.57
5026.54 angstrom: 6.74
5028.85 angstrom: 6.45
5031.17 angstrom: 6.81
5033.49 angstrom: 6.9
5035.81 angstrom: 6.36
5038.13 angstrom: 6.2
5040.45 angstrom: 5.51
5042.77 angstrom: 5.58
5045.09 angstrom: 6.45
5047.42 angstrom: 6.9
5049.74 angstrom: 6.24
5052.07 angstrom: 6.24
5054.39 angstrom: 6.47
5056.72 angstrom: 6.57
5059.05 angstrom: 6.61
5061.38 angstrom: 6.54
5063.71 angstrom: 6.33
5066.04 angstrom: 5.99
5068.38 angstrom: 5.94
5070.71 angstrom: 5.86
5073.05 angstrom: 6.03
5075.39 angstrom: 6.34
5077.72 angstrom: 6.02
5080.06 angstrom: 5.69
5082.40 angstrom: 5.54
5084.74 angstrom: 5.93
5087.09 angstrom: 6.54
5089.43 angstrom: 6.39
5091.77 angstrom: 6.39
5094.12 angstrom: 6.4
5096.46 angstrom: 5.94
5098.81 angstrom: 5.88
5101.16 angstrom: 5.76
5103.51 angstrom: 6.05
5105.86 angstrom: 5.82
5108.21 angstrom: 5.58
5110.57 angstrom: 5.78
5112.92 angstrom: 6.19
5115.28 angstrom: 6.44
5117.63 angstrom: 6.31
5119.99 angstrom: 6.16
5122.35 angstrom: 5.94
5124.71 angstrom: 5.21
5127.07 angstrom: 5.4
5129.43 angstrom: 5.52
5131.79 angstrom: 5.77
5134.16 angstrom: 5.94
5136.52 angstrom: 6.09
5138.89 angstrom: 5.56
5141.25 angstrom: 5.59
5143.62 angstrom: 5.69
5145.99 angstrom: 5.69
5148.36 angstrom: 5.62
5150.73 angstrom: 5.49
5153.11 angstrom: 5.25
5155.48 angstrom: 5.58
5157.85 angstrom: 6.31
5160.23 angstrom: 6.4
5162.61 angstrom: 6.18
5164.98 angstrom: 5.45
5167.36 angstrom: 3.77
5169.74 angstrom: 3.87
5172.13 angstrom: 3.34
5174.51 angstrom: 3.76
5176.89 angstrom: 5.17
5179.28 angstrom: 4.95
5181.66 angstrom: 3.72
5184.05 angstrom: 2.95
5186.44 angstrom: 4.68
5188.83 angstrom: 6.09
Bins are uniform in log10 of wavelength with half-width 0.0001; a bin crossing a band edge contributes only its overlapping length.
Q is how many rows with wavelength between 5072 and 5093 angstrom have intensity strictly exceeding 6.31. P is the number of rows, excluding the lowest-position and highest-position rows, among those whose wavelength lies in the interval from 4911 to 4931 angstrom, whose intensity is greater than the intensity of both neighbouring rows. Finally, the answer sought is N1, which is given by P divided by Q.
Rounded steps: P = 1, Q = 4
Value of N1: 0.25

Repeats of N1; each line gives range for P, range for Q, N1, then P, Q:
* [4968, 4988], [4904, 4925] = 0.14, 1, 7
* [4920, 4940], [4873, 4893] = 0.14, 1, 7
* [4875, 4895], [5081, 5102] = 0.25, 1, 4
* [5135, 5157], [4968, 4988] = 0.00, 0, 7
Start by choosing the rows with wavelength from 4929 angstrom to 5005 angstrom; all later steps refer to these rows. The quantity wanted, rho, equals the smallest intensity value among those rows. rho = 5.6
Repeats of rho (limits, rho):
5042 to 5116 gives 5.54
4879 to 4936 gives 5.26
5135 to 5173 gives 3.34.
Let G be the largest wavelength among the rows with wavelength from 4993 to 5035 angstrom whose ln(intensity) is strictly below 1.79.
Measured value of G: 5014.98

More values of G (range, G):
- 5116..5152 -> 5150.73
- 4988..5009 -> 5008.05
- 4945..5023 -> 5014.98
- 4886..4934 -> 4921.18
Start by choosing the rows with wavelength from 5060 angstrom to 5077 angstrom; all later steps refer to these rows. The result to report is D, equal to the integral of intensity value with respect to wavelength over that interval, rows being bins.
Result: 105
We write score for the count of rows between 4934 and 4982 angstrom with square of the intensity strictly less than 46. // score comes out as 4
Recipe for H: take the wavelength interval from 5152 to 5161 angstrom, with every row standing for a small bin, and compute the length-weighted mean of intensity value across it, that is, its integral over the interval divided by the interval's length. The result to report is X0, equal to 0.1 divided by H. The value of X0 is 0.0170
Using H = 5.9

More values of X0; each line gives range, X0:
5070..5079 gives 0.0165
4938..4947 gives 0.0144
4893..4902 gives 0.0135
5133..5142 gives 0.0172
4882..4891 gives 0.0152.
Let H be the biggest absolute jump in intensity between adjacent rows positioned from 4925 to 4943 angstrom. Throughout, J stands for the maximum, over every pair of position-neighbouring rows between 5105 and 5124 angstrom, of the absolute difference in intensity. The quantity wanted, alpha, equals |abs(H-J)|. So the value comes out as 0.1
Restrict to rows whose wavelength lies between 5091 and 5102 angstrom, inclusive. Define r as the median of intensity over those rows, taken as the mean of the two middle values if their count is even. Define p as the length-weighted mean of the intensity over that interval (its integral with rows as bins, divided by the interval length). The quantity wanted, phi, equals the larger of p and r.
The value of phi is 6.07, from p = 6.07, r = 5.94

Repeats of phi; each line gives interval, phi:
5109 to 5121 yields 6.19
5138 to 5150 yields 5.63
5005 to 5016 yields 6.09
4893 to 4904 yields 7.40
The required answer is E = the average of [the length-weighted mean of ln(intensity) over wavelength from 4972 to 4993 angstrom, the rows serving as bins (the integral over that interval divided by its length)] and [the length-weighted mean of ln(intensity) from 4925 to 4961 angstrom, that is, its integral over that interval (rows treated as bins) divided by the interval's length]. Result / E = 1.92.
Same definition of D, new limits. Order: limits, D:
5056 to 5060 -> 26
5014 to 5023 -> 56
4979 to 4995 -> 103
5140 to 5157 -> 95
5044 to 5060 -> 104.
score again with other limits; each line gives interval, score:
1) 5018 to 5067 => 18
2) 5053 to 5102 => 21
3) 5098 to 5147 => 21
